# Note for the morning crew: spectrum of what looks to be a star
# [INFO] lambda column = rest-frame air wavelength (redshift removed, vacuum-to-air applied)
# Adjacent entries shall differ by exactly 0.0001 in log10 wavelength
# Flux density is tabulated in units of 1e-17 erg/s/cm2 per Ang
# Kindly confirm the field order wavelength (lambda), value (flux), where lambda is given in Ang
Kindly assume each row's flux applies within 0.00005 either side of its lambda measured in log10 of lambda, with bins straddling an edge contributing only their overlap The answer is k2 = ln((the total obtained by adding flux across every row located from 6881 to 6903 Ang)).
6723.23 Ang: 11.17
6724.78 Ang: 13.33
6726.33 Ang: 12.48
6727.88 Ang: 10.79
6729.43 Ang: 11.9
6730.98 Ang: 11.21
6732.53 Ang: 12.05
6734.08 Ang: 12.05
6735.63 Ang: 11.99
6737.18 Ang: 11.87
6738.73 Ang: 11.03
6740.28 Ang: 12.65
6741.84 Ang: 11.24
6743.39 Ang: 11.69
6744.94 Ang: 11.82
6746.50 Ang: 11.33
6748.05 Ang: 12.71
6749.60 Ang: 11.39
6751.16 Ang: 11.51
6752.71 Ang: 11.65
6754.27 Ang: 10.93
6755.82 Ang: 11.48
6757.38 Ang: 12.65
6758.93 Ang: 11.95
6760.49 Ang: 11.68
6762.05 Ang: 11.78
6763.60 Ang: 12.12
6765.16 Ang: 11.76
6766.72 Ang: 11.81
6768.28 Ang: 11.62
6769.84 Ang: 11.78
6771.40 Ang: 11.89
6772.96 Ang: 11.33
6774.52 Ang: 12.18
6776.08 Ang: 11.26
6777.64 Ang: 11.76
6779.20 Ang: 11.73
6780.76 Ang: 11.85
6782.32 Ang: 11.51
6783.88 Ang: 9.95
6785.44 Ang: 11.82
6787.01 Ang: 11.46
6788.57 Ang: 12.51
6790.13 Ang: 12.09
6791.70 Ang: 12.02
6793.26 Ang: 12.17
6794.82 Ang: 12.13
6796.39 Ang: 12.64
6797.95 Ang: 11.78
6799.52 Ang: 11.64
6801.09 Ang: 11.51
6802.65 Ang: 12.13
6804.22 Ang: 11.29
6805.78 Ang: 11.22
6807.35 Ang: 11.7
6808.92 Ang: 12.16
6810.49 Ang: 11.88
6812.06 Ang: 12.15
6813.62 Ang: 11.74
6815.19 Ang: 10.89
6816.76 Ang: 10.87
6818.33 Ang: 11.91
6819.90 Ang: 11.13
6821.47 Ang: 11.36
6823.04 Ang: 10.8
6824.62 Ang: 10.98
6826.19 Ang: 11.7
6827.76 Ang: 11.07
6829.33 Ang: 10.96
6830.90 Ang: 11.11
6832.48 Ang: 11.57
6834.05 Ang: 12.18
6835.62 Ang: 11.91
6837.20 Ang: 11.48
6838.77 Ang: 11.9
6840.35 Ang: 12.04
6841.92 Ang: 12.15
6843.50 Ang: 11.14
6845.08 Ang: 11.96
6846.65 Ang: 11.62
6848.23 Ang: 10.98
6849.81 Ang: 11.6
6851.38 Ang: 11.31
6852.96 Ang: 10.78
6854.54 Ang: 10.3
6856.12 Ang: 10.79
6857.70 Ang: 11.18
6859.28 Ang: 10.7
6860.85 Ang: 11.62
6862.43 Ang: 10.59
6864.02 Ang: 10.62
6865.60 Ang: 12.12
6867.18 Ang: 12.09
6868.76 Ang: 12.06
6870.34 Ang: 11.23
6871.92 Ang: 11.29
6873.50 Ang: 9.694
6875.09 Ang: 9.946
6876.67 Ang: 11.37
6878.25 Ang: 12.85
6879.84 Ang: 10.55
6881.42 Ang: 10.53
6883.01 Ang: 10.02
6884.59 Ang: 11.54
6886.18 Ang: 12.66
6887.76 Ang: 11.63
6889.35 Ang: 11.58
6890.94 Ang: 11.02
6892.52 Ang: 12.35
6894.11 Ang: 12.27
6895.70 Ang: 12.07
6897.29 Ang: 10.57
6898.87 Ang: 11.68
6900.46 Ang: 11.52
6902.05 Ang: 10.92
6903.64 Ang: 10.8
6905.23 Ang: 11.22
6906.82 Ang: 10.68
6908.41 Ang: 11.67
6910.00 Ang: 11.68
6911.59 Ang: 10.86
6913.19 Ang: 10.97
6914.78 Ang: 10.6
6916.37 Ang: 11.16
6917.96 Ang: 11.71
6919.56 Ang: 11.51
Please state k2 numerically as 5.1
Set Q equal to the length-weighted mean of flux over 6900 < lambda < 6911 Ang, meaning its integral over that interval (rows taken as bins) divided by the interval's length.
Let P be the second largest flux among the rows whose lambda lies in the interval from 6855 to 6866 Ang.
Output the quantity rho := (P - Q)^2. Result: 0.18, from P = 11.62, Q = 11.2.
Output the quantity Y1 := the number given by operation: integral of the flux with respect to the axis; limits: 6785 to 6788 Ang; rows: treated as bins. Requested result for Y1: 35.0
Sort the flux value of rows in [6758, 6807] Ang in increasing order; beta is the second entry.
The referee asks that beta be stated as 11.22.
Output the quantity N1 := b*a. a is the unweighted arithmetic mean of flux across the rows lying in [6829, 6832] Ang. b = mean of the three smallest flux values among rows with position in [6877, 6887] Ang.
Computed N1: 114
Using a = 11.0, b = 10.4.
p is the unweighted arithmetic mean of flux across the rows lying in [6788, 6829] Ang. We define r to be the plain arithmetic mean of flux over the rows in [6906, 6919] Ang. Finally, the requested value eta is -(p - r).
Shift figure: -0.5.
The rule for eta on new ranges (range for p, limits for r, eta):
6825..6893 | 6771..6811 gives 0.4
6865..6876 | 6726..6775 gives 0.6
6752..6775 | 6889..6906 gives -0.3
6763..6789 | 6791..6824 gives 0.0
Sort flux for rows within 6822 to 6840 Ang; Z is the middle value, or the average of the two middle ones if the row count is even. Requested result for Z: 11.5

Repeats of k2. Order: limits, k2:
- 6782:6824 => 5.8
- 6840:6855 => 4.7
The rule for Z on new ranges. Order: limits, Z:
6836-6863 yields 11.3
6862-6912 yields 11.3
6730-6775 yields 11.8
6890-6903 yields 11.6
